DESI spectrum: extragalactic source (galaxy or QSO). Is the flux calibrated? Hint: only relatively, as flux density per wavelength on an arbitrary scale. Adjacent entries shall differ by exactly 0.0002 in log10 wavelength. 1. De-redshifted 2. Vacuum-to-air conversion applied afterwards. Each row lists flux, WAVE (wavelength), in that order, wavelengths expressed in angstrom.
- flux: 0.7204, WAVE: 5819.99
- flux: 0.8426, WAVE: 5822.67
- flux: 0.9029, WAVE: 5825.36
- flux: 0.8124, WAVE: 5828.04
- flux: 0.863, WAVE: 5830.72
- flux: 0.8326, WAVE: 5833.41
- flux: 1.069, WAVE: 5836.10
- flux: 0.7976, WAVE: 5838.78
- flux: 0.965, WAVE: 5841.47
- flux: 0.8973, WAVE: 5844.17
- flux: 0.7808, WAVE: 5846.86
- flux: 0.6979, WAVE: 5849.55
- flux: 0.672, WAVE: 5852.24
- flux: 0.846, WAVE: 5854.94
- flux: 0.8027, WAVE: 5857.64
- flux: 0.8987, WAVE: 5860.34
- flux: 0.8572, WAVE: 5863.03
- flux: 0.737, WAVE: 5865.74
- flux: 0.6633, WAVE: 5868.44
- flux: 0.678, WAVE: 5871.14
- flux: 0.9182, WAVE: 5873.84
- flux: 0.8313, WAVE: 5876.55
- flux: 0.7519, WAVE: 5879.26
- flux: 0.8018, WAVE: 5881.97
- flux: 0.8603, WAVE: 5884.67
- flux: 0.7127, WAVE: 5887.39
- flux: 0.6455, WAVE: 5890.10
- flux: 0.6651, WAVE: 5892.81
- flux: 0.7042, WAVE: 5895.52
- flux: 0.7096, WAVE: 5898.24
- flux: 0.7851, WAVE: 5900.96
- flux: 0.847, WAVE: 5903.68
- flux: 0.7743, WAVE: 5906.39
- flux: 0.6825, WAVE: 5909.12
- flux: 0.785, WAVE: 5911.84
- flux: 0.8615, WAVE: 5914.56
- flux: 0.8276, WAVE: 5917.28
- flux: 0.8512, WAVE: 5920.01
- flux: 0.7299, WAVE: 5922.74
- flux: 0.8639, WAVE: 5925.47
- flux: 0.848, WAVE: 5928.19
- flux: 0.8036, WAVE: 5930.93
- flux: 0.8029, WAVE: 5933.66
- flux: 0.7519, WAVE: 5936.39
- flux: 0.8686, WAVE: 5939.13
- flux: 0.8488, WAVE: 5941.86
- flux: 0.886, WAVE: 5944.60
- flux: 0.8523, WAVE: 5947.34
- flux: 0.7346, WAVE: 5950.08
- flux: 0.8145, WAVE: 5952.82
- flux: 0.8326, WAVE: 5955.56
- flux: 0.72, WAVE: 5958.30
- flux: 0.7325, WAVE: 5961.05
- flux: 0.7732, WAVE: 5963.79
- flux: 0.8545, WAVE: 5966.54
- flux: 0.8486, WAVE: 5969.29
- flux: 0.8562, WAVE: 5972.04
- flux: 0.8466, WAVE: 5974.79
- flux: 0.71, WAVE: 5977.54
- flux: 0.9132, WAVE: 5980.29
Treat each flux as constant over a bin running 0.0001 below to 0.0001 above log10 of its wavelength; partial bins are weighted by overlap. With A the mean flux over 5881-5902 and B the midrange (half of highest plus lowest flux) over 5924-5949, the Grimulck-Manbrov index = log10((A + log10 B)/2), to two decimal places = -0.49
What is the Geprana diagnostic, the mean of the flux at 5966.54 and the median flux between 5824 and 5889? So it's 0.838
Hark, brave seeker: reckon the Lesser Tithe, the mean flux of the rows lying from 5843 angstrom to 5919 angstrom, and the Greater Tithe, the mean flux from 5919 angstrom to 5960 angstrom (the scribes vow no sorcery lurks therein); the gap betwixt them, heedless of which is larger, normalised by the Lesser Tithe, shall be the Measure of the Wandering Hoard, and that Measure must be 0.05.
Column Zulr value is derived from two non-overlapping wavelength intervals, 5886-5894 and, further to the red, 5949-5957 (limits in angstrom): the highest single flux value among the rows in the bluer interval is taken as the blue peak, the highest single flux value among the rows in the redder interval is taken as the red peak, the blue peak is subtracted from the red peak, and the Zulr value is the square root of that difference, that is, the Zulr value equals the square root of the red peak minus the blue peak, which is 0.35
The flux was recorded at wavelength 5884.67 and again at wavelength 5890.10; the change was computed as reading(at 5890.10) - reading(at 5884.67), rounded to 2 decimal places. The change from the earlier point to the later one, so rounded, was -0.21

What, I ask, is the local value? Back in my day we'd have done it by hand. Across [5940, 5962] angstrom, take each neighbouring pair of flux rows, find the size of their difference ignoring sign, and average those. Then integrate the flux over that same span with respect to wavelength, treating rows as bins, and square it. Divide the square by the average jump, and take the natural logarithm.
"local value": 8.6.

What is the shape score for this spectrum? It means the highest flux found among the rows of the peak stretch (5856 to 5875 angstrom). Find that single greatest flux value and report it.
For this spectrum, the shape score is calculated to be 0.9182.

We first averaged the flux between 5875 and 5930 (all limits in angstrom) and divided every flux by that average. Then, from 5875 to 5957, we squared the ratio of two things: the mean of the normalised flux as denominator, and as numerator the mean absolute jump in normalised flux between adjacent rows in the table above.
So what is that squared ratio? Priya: 0.006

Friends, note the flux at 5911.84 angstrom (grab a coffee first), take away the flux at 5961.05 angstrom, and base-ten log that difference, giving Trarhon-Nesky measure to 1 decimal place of -1.3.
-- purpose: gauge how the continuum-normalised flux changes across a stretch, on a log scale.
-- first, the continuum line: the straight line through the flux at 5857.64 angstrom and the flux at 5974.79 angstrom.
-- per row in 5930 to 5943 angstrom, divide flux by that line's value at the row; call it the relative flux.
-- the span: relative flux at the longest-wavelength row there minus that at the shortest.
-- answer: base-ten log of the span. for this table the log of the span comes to -1.3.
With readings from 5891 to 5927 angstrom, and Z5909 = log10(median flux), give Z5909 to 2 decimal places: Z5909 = -0.11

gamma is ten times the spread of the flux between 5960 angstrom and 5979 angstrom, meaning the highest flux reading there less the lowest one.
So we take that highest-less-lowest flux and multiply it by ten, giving 1.46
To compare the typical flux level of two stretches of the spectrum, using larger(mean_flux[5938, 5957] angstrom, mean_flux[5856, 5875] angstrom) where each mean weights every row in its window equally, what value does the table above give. 0.83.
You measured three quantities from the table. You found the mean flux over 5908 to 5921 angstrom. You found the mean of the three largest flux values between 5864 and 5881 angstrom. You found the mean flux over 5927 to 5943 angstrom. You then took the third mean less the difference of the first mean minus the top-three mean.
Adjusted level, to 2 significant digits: 0.85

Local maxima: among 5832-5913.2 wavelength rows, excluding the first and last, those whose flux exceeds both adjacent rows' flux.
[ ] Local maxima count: 7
